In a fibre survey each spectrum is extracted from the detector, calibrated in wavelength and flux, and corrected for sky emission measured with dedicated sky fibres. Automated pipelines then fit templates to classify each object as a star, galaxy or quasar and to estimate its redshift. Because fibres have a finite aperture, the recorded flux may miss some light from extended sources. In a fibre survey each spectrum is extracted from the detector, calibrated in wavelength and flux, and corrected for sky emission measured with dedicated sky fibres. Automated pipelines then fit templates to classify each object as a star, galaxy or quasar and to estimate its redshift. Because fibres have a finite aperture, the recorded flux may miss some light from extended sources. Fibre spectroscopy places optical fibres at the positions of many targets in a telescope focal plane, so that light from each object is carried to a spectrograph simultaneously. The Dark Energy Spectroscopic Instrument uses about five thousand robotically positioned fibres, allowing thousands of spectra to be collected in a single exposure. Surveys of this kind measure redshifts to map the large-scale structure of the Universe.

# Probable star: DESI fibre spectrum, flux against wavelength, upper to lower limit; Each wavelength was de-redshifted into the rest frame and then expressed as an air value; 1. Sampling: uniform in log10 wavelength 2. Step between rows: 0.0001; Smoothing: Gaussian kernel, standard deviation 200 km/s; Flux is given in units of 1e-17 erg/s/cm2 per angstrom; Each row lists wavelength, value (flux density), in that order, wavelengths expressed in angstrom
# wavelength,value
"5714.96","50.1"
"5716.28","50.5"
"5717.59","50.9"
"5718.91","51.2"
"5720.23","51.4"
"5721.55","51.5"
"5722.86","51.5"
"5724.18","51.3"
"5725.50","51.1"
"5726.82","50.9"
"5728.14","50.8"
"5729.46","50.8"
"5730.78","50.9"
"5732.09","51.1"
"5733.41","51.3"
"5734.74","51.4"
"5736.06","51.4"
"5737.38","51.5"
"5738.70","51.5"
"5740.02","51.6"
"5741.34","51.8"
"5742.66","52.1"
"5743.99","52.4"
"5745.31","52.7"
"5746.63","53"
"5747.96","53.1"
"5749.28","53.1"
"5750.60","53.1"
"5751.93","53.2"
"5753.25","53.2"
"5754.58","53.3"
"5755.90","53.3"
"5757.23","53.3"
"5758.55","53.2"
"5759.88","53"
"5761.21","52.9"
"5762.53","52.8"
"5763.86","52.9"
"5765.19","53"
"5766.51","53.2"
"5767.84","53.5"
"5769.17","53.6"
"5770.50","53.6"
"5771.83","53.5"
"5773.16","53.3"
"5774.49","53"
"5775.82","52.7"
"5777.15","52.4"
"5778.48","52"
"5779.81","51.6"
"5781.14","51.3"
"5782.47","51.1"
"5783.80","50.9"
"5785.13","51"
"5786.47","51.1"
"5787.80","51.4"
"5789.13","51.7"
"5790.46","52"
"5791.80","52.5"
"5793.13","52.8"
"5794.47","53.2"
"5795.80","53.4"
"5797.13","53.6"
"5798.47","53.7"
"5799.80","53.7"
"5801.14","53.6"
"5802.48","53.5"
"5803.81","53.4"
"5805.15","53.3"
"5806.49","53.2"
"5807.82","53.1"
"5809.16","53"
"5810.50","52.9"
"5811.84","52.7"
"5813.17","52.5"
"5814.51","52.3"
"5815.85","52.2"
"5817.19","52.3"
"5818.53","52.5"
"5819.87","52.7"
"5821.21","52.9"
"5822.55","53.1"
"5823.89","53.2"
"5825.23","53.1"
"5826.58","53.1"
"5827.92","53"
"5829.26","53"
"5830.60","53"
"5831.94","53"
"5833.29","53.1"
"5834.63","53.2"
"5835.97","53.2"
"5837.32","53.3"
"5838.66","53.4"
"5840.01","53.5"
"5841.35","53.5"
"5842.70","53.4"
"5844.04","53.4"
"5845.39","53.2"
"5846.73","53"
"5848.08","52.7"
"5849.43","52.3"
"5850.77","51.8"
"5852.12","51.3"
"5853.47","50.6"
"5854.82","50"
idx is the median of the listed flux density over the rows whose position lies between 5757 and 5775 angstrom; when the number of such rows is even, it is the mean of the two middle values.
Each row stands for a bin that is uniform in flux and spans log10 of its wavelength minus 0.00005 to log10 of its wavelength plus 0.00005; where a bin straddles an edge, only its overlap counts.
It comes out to 53.2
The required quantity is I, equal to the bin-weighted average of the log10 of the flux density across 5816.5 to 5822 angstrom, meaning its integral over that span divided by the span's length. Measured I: 1.72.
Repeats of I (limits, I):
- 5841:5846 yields 1.73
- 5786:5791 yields 1.72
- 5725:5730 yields 1.71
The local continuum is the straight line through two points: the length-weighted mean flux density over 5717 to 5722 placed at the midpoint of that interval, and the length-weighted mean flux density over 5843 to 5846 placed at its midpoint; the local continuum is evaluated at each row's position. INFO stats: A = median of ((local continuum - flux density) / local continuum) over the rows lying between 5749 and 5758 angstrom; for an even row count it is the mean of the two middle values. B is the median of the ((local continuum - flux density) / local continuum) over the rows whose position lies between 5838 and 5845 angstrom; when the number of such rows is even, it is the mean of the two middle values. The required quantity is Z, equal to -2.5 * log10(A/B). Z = -2.4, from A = -0.029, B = -0.003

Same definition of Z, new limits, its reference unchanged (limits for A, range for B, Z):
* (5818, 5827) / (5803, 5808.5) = 2.2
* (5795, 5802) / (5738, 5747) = -0.7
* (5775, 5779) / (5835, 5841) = -0.7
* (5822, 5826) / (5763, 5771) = 2.4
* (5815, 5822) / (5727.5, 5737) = -0.3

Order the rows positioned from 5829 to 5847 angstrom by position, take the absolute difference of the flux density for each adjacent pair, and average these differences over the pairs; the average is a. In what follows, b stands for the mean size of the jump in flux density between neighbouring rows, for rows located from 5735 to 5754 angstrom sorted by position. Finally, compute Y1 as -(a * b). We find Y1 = -0.0107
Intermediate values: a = 0.08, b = 0.14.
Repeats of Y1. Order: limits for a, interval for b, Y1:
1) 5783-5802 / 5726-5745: -0.0292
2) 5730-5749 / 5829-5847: -0.0130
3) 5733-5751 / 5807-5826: -0.0213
